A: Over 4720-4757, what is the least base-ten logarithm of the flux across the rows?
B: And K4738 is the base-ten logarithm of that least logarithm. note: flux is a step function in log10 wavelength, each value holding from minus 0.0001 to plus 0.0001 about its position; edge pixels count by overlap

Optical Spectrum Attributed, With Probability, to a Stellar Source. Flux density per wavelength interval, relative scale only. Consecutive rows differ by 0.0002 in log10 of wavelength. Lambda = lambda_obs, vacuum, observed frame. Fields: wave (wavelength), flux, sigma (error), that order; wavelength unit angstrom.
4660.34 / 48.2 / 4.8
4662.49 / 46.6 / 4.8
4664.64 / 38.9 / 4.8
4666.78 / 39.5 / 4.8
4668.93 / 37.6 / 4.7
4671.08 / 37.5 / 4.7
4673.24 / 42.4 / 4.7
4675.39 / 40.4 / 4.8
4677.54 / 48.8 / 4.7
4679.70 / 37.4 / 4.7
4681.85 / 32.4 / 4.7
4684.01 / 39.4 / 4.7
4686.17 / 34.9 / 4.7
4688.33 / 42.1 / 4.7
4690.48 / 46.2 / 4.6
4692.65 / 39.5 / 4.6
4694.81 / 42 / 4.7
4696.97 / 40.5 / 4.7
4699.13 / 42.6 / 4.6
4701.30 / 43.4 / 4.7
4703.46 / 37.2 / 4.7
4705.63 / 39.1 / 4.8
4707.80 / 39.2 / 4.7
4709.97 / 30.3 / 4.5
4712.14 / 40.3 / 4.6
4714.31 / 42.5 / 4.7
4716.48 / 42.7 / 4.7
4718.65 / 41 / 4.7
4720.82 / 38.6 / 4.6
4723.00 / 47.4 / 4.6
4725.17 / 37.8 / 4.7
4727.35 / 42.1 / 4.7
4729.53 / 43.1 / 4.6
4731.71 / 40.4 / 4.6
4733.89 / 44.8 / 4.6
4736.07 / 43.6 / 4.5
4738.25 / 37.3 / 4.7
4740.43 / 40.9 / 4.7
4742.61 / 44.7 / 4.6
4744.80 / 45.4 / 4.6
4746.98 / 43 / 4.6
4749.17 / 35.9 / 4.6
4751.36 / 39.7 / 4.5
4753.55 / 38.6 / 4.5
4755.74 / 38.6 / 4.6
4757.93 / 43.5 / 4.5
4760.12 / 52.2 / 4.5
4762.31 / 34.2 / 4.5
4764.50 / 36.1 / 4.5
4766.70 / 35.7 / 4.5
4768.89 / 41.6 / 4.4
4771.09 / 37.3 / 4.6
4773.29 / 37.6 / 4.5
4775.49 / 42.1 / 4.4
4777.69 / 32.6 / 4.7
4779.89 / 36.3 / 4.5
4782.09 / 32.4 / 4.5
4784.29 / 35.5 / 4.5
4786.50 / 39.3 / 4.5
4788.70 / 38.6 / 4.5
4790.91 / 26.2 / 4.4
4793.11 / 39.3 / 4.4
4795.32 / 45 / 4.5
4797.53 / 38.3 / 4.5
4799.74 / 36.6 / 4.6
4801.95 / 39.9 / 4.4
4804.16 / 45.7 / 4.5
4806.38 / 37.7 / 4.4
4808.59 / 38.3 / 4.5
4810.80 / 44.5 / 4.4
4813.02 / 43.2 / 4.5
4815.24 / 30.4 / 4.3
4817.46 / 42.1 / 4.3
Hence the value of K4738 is 0.192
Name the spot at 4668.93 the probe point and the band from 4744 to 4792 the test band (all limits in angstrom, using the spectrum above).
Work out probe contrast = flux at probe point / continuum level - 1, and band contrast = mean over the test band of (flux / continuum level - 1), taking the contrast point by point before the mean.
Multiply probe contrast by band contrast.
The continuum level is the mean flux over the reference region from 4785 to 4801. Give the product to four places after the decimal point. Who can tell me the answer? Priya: 0.0000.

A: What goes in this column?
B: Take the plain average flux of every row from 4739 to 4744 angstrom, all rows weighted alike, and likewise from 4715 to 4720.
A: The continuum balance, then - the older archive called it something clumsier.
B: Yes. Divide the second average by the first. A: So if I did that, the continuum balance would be 0.98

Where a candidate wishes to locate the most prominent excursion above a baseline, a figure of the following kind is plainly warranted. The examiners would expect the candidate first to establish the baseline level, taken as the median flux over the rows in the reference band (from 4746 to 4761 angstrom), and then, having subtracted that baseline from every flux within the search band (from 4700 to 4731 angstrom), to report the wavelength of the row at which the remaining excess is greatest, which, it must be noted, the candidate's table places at 4723.00 angstrom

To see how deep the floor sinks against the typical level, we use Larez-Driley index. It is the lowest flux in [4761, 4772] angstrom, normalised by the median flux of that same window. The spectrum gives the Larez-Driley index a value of 0.95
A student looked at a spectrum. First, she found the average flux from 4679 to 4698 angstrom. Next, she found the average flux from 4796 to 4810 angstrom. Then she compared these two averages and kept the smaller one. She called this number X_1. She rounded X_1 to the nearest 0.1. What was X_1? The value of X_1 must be 39.4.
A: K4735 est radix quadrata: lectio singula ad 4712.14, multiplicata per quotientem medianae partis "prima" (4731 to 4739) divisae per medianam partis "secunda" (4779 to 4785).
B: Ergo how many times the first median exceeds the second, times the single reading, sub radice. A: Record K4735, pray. 6.90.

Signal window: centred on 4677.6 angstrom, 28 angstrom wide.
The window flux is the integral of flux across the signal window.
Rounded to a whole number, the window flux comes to 1115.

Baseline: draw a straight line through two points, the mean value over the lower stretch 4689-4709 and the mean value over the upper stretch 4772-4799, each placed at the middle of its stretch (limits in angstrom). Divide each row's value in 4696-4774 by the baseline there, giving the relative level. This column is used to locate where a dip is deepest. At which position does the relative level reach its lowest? 4709.97 angstrom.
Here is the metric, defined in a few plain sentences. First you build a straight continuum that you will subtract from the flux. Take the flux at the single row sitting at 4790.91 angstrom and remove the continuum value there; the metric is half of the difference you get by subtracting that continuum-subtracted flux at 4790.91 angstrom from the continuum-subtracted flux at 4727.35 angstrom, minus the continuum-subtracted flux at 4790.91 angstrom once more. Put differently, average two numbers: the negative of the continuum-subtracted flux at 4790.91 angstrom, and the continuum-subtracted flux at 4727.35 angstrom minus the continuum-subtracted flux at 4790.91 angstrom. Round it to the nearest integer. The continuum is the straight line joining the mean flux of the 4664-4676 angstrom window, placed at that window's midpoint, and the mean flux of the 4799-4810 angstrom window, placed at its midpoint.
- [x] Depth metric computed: 15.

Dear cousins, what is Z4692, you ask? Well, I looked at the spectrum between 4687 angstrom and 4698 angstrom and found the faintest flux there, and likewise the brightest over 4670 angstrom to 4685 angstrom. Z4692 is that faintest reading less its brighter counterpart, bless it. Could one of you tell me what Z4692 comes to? -9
